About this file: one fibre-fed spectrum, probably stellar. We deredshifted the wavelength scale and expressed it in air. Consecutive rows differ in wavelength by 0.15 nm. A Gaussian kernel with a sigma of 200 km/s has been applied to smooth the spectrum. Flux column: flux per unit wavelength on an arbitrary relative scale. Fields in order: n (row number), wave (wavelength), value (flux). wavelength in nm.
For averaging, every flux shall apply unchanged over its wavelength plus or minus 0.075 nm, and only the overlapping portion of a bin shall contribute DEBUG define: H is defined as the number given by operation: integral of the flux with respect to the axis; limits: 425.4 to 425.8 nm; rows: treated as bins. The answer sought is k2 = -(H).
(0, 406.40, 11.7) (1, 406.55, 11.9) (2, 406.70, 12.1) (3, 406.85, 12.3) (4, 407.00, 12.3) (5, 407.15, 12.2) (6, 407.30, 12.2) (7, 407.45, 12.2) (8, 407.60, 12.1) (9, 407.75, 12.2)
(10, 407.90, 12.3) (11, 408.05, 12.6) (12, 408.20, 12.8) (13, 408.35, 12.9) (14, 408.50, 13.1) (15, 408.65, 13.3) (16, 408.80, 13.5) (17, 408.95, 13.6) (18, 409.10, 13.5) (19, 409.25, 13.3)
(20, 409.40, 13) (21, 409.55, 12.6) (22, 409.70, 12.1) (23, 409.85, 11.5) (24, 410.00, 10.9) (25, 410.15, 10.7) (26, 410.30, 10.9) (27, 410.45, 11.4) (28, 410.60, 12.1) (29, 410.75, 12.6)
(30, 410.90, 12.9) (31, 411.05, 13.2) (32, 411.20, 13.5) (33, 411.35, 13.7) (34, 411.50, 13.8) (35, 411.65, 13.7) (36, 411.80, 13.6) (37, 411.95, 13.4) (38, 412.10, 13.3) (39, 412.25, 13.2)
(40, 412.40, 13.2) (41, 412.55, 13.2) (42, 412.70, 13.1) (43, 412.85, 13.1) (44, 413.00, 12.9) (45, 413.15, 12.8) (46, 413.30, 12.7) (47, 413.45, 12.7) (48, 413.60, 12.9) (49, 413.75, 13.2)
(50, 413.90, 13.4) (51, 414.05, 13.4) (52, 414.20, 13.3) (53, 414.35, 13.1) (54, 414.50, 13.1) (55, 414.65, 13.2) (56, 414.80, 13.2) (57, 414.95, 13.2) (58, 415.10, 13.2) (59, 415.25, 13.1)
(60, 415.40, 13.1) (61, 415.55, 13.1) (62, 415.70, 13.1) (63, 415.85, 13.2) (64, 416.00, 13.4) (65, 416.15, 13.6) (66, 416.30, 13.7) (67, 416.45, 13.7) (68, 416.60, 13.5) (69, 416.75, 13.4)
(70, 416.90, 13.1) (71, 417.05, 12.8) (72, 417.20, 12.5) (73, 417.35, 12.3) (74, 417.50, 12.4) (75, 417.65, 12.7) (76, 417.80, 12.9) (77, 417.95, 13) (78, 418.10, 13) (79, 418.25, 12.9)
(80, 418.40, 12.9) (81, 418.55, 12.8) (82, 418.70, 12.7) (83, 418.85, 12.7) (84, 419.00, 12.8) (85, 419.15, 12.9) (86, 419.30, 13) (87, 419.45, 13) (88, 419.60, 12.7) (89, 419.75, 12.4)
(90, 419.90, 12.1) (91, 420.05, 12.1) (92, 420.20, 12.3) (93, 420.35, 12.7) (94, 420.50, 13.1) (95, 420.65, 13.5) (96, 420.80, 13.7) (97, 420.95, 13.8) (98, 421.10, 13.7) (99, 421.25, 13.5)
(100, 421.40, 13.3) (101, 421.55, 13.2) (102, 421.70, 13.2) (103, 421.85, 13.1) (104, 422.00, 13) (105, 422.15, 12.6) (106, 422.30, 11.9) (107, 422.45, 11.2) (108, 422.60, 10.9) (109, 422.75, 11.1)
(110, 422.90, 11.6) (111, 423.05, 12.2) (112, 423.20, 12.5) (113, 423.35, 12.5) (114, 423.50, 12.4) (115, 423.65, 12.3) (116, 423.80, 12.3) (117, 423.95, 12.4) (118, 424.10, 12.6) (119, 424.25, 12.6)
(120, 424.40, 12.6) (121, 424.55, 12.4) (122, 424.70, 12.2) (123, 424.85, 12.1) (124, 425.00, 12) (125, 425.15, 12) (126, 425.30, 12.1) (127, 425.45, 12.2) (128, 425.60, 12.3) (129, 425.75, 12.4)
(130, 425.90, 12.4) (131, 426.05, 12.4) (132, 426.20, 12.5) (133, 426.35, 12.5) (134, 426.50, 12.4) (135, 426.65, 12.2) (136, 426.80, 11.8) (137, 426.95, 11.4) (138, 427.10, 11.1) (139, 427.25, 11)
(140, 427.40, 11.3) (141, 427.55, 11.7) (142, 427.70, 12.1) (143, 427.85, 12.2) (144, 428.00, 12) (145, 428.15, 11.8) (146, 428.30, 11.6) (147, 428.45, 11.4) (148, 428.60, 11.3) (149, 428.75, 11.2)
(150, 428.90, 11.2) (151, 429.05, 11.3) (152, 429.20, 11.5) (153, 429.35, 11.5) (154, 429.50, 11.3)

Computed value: -4.9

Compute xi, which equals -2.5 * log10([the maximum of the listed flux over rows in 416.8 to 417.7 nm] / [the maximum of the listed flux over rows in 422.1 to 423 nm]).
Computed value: -0.04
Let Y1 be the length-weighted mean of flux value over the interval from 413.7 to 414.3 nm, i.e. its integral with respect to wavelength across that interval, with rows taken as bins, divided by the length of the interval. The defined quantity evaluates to 13.3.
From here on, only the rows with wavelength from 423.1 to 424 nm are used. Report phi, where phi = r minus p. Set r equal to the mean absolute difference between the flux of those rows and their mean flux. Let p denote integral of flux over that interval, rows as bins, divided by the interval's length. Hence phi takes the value -12.3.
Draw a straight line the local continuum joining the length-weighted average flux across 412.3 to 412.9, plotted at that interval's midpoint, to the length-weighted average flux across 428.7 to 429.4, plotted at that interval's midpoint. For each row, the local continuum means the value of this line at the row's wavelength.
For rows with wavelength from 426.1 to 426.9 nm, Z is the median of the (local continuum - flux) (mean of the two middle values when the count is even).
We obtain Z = -0.78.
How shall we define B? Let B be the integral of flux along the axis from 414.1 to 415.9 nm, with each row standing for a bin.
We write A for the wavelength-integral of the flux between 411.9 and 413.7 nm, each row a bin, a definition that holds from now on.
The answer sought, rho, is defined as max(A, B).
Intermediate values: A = 23.5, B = 23.7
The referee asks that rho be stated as 23.7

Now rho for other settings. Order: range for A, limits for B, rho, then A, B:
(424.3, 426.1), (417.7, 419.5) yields 23.2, 22.1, 23.2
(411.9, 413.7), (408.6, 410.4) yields 23.5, 23.5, 22.3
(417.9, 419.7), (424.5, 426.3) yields 23.1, 23.1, 22.1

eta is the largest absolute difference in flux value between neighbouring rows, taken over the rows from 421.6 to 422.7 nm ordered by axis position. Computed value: 0.70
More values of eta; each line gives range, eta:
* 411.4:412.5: 0.20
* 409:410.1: 0.60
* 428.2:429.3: 0.20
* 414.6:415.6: 0.10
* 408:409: 0.20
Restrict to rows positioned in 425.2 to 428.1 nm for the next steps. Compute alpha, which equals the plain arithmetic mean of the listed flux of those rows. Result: 12.0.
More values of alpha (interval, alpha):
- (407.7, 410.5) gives 12.4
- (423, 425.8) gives 12.3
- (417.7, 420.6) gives 12.7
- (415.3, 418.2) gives 13.1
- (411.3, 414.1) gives 13.2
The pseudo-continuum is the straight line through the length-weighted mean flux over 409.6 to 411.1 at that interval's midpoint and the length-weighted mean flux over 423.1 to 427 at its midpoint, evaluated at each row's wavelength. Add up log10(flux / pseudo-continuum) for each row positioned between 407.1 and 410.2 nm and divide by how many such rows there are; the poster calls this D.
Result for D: 0.026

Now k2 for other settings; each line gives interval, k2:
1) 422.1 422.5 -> -4.8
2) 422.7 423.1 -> -4.7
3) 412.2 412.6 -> -5.3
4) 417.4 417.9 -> -6.3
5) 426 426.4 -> -5.0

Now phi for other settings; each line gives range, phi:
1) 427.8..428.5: -11.6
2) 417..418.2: -12.5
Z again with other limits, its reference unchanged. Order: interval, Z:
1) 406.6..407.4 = 1.54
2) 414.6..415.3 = -0.29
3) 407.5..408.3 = 1.37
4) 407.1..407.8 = 1.54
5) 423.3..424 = -0.45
